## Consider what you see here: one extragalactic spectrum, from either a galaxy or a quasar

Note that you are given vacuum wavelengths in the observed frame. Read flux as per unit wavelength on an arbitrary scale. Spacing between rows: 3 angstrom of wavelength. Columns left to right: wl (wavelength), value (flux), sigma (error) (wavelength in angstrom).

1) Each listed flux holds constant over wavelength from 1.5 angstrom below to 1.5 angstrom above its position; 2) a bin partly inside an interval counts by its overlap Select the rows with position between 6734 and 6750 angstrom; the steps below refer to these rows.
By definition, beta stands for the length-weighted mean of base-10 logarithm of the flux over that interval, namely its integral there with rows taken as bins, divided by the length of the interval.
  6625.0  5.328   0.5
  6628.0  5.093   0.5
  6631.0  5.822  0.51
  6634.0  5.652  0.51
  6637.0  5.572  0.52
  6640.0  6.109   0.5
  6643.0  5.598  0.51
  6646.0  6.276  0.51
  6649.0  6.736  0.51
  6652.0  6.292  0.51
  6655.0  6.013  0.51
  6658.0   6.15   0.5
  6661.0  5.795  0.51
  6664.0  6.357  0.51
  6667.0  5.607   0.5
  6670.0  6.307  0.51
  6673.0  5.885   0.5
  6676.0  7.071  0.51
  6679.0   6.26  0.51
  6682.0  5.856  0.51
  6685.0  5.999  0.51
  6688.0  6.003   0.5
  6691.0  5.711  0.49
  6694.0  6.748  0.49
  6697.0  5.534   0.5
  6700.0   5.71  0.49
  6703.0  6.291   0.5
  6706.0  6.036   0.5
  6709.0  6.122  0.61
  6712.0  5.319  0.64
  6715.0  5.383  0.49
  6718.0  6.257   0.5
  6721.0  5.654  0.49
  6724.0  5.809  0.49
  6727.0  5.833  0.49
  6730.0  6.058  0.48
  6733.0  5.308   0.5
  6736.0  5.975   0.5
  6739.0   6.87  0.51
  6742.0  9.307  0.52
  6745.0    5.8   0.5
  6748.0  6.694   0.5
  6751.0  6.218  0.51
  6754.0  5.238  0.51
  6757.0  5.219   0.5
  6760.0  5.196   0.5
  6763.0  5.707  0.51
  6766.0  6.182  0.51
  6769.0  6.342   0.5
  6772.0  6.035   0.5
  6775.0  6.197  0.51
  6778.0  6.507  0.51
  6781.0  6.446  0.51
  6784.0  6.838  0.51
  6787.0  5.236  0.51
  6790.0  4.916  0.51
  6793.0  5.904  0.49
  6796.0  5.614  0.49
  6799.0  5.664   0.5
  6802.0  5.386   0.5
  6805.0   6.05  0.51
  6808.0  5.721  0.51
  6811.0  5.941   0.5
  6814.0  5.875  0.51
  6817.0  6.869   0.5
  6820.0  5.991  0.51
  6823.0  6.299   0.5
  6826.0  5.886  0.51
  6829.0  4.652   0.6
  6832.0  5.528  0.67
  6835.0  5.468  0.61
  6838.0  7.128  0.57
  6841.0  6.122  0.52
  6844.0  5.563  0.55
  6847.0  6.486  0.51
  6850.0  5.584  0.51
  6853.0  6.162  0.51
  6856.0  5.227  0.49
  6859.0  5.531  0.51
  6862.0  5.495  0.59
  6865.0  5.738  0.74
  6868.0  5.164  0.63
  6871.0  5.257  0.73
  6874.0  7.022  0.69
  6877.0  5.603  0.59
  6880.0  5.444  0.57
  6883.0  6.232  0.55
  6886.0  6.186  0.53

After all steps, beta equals 0.830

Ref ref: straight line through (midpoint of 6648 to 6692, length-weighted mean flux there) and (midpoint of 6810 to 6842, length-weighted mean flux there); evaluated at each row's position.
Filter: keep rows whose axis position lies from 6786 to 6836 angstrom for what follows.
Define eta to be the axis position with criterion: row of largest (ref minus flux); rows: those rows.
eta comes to 6829.0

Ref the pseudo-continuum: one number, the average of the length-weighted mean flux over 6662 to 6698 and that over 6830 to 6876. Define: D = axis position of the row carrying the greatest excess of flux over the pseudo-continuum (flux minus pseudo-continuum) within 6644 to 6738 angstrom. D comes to 6676.0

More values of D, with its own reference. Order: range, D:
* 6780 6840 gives 6838.0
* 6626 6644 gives 6640.0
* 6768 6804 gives 6784.0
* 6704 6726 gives 6718.0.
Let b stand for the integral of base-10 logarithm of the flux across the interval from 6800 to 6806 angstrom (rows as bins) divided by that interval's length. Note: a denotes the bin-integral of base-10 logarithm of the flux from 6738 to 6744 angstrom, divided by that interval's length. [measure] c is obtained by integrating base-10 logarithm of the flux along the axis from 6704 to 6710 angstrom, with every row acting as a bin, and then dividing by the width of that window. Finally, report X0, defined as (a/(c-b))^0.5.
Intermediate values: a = 0.90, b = 0.754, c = 0.785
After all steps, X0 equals 5.4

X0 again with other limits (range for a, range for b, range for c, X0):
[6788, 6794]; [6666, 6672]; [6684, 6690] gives 41.9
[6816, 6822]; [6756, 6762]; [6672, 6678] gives 3.0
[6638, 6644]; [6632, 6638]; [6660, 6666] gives 5.0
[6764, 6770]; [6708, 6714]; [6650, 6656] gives 4.4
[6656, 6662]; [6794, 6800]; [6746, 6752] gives 3.8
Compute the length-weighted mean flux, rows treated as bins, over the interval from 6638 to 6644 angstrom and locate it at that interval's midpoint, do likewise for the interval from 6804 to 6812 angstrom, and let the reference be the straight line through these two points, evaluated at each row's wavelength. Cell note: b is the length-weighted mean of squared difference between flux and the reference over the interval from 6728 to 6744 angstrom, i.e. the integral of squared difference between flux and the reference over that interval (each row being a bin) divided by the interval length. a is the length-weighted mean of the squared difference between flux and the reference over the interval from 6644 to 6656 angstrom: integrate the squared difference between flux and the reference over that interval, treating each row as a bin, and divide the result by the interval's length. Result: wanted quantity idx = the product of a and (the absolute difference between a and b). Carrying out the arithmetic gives 0.64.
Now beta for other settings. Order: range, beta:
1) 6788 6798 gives 0.737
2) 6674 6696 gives 0.792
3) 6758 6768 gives 0.755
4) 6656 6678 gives 0.789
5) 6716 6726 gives 0.769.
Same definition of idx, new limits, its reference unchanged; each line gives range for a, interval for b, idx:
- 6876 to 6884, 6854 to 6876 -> 0.04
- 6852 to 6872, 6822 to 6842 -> 0.07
